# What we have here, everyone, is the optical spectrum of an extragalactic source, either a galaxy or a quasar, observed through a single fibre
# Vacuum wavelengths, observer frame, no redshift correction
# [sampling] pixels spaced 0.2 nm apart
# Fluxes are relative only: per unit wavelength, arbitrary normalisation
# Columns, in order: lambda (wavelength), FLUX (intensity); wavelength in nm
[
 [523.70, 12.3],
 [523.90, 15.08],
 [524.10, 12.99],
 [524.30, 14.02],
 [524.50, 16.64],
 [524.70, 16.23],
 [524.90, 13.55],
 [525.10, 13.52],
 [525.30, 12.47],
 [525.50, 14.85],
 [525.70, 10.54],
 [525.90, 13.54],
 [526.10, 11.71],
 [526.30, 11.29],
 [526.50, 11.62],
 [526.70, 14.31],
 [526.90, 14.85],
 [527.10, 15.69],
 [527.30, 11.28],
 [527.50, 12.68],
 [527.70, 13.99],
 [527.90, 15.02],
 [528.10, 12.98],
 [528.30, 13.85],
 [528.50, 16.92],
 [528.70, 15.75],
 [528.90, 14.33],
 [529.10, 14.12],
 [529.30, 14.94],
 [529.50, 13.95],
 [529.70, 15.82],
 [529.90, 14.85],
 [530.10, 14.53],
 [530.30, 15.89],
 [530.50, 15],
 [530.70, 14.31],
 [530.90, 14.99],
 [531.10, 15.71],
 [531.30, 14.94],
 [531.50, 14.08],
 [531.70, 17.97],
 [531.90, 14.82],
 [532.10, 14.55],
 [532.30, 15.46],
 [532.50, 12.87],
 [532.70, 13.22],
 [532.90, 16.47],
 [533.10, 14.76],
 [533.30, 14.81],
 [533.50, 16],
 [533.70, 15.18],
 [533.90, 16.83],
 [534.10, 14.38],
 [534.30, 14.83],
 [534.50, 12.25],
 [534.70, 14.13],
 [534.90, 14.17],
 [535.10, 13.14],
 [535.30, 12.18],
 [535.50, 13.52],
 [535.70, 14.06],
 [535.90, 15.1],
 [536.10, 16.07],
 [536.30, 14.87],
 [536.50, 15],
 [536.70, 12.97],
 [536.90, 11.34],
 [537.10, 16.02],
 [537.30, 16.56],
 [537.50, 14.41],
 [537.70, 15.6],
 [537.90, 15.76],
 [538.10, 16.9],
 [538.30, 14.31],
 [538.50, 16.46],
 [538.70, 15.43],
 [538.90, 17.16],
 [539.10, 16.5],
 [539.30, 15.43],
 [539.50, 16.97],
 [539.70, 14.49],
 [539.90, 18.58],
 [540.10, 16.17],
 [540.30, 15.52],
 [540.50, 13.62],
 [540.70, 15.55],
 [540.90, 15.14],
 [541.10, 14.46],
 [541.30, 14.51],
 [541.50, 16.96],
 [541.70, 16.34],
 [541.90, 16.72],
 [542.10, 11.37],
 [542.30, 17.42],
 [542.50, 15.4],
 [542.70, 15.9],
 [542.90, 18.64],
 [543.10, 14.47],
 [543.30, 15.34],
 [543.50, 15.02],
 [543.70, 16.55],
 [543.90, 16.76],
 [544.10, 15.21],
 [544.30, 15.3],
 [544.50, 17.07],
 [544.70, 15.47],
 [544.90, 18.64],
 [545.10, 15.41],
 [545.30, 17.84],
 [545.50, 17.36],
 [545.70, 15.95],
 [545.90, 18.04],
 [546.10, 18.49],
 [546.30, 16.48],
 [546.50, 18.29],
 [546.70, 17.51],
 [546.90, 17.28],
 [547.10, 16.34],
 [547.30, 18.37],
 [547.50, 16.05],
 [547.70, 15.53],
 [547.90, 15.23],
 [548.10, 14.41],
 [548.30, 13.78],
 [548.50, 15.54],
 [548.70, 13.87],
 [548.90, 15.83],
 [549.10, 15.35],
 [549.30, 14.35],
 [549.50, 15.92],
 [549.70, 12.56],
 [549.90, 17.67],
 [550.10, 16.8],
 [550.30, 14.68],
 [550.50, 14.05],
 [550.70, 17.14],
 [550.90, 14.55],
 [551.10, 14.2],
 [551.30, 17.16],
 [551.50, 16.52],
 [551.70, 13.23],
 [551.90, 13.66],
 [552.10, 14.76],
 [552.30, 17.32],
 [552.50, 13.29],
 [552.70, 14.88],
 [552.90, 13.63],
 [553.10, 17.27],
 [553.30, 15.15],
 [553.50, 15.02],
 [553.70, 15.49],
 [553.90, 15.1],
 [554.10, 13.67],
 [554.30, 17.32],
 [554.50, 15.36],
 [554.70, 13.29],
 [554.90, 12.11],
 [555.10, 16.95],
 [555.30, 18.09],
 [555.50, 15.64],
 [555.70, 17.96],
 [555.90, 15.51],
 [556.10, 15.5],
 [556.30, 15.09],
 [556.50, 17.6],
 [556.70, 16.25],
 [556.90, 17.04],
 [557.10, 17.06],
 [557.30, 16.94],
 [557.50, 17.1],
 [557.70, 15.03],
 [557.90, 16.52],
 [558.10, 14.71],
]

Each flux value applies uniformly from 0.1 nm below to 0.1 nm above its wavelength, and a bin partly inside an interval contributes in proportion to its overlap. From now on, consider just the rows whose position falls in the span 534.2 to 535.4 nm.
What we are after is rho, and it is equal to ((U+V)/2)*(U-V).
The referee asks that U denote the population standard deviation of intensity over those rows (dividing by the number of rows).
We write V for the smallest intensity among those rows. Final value -74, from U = 1.00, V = 12.18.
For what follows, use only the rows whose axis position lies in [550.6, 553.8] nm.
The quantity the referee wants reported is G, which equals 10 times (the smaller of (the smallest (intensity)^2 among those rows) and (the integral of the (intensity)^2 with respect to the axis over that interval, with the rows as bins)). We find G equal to 1750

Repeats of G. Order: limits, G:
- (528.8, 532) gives 1946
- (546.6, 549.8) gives 1578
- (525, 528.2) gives 1111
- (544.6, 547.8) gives 2375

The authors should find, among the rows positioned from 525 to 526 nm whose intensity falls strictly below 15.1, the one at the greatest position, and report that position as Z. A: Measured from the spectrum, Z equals 525.90 nm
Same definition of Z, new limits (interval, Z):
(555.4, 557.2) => 556.30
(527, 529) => 528.90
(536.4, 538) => 537.50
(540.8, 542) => 541.30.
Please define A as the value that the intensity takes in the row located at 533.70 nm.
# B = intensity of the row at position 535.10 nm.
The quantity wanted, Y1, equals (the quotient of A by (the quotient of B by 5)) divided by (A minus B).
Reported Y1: 3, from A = 15.18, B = 13.14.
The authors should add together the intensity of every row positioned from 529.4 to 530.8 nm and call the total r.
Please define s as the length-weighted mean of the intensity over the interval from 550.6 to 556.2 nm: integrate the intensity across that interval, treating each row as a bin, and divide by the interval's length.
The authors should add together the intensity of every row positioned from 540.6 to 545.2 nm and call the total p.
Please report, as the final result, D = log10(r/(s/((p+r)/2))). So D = 3.2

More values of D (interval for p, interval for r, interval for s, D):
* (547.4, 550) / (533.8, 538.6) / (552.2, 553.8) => 3.8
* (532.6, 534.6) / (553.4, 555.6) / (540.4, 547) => 3.2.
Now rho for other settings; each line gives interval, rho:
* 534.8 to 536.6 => -74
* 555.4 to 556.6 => -113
